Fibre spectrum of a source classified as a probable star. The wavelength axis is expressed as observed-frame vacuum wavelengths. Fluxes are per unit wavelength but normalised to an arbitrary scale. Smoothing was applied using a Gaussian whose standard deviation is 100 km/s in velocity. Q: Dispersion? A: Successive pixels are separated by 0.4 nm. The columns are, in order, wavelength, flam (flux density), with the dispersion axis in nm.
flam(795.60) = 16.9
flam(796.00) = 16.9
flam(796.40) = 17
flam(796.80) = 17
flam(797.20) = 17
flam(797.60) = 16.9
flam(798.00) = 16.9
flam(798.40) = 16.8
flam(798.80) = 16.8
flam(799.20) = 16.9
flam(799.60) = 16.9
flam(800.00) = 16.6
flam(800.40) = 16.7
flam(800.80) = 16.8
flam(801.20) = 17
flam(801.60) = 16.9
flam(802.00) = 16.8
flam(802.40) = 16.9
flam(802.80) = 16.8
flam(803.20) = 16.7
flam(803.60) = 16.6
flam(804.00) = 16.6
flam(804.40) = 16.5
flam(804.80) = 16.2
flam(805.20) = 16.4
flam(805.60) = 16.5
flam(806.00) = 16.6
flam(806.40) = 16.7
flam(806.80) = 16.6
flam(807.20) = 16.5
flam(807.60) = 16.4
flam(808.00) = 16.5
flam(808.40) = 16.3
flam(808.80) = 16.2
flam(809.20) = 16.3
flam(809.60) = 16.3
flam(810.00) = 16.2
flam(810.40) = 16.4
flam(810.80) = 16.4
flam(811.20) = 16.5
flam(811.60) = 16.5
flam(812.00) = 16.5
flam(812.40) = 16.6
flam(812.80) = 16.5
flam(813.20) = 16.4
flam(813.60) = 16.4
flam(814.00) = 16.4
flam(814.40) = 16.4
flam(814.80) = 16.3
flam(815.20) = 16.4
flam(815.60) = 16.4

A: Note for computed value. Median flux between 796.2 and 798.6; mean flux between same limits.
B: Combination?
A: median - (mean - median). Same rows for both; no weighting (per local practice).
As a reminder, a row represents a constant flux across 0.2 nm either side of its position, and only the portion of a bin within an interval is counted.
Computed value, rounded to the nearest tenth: 17.0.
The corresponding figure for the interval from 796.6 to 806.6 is 16.9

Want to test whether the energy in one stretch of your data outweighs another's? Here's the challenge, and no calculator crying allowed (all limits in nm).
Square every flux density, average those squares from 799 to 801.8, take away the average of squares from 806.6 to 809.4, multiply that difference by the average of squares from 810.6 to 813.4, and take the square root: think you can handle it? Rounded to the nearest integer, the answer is 62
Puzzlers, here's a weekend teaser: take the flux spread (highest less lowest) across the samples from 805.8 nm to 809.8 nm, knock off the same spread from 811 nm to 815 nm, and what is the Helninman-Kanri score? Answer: 0.20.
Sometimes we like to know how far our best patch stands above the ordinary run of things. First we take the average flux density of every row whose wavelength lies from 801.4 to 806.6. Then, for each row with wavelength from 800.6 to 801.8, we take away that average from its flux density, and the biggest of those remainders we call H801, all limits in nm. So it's 0.37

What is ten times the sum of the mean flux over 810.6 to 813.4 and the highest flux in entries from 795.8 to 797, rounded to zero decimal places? 335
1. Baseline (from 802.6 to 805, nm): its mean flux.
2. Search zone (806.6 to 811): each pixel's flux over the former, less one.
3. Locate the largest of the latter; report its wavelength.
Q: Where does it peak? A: 806.80 nm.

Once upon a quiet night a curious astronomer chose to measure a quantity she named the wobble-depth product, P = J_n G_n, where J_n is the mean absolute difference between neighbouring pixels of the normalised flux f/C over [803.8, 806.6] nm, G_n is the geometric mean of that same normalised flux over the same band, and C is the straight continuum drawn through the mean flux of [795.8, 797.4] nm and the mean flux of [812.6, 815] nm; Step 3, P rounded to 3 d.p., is 0.009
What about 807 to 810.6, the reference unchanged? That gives 0.007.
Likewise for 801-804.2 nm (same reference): 0.005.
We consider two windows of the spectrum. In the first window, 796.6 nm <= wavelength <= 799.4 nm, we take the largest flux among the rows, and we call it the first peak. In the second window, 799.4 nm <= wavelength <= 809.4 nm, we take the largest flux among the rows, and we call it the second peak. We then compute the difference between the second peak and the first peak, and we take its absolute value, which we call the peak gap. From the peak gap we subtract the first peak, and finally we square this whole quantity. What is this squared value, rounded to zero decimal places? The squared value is 289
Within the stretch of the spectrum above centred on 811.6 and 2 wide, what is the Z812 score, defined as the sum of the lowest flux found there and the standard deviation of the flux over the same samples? 16.5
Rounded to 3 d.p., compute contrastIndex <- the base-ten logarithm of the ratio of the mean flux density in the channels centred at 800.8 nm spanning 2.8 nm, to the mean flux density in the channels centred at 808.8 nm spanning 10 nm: 0.010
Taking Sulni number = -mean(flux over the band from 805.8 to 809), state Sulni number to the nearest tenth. -16.5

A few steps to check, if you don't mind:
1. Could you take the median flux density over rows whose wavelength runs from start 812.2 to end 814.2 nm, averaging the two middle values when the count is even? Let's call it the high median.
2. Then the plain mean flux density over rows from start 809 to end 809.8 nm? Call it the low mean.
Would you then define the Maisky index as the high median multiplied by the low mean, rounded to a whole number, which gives 267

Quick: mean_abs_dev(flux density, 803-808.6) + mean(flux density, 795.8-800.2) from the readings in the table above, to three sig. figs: 17.0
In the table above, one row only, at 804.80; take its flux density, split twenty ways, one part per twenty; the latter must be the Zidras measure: 0.810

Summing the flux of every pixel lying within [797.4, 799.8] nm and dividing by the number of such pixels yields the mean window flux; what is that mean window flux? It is 16.9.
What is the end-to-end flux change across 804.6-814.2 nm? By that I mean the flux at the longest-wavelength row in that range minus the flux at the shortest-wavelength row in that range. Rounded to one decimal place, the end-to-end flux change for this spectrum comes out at 0.2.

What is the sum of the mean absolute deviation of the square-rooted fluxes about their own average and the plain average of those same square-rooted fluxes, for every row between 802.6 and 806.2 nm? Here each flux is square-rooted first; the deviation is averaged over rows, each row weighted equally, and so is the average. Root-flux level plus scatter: 4.083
